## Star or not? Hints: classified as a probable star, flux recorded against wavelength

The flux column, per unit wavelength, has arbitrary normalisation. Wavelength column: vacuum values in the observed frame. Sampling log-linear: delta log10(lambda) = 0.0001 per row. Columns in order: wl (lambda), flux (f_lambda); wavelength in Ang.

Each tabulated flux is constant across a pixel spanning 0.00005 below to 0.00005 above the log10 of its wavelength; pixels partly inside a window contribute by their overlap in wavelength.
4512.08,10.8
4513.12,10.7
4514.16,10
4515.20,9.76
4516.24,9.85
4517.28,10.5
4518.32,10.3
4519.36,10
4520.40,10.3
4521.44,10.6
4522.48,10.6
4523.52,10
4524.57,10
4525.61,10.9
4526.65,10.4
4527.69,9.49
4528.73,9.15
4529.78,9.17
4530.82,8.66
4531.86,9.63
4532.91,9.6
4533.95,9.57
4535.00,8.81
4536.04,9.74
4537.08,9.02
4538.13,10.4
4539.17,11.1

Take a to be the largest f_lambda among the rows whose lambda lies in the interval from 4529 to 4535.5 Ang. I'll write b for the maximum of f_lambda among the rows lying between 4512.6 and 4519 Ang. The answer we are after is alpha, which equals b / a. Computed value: 1.11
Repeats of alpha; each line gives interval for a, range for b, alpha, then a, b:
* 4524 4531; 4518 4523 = 0.97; 10.9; 10.6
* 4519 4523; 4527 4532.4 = 0.91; 10.6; 9.63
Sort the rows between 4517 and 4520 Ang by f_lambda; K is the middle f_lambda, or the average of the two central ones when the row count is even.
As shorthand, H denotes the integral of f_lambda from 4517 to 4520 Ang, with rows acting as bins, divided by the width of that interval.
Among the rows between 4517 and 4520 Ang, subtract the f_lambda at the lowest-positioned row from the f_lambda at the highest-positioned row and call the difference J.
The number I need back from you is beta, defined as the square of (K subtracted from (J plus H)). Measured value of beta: 0.30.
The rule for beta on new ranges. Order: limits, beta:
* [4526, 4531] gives 2.08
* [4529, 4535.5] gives 0.25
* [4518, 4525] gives 0.12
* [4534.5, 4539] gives 3.42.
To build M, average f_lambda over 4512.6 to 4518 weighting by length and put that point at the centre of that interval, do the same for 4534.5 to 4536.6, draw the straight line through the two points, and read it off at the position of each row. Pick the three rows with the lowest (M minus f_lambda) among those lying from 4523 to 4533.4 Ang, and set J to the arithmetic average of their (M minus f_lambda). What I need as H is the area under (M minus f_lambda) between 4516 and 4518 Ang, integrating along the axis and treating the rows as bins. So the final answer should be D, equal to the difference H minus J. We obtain 0.4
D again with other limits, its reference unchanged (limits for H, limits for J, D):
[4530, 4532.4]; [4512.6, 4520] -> 1.2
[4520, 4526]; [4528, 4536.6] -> -3.0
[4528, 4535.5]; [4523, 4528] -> 2.5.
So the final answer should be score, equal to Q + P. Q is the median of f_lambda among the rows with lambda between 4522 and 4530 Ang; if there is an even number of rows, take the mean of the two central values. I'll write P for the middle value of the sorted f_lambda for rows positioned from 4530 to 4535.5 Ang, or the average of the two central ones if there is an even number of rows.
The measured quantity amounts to 19.57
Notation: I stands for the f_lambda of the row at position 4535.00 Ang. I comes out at 8.81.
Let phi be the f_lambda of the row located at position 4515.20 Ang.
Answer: 9.76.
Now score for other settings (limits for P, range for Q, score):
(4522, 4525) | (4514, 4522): 20.15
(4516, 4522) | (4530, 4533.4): 19.90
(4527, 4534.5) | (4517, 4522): 19.79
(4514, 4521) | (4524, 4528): 20.20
